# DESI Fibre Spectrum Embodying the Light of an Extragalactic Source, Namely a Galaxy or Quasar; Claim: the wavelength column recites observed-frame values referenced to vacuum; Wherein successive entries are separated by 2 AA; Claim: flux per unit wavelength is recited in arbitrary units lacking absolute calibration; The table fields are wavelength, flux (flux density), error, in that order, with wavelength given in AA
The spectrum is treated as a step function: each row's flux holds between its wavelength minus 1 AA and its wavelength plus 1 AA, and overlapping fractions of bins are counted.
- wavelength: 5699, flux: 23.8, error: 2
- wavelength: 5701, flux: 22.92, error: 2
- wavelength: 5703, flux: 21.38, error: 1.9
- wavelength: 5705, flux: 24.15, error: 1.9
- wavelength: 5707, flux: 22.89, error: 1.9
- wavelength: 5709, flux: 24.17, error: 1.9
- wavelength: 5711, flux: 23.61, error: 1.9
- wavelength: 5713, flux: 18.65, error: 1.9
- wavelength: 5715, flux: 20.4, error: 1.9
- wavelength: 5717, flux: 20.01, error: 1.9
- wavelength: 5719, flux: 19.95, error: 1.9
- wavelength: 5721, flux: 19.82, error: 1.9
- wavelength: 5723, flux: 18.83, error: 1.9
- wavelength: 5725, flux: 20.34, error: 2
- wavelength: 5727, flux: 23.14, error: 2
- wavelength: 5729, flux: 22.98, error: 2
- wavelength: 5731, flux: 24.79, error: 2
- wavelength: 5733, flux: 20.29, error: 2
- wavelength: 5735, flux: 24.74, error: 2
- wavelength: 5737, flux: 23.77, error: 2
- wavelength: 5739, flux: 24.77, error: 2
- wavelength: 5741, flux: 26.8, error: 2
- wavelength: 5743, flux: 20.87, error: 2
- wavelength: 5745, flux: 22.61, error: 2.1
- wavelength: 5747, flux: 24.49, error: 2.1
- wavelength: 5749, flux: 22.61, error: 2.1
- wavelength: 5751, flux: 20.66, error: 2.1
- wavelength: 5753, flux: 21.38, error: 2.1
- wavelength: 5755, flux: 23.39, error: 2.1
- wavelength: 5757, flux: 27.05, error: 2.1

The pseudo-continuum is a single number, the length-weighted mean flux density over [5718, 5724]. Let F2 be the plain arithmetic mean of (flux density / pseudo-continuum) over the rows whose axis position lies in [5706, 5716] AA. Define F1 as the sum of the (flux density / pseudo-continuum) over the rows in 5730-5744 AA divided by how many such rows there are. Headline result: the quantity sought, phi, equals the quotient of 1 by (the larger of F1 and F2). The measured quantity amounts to 0.824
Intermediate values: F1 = 1.21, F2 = 1.12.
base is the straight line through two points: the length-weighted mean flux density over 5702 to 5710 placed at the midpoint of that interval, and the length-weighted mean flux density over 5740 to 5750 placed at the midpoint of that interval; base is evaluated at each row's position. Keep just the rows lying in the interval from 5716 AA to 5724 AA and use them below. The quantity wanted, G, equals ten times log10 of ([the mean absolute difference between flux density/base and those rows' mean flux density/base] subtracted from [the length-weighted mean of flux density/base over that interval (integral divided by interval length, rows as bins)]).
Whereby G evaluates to -0.8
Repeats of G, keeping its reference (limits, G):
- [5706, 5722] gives -0.8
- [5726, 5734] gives -0.4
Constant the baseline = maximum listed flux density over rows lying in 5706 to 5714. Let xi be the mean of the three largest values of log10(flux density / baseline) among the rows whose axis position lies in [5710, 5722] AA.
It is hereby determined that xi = -0.055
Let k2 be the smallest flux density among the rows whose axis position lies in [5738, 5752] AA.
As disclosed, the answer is 20.66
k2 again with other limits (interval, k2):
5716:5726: 18.83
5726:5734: 20.29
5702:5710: 21.38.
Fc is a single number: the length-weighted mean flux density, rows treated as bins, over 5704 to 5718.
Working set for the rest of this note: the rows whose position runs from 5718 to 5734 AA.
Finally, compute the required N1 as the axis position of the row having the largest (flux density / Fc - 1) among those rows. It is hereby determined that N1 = 5731 AA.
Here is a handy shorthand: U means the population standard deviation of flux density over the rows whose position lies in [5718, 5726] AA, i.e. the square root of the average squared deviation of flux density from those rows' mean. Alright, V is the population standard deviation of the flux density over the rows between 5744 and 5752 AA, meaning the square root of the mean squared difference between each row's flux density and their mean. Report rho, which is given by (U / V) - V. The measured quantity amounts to -0.9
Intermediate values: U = 0.56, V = 1.4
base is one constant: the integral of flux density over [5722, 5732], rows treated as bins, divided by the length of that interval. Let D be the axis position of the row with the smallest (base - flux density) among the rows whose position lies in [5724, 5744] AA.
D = 5741 AA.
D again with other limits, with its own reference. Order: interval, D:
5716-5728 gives 5727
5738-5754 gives 5741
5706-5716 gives 5709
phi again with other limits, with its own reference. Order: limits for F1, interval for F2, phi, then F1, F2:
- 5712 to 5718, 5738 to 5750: 0.824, 1.01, 1.21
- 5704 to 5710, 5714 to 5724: 0.823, 1.22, 1.01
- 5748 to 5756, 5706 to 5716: 0.887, 1.13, 1.12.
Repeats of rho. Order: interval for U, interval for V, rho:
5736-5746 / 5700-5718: -0.8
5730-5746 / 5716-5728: 0.2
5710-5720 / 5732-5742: -1.4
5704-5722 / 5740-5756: -0.9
